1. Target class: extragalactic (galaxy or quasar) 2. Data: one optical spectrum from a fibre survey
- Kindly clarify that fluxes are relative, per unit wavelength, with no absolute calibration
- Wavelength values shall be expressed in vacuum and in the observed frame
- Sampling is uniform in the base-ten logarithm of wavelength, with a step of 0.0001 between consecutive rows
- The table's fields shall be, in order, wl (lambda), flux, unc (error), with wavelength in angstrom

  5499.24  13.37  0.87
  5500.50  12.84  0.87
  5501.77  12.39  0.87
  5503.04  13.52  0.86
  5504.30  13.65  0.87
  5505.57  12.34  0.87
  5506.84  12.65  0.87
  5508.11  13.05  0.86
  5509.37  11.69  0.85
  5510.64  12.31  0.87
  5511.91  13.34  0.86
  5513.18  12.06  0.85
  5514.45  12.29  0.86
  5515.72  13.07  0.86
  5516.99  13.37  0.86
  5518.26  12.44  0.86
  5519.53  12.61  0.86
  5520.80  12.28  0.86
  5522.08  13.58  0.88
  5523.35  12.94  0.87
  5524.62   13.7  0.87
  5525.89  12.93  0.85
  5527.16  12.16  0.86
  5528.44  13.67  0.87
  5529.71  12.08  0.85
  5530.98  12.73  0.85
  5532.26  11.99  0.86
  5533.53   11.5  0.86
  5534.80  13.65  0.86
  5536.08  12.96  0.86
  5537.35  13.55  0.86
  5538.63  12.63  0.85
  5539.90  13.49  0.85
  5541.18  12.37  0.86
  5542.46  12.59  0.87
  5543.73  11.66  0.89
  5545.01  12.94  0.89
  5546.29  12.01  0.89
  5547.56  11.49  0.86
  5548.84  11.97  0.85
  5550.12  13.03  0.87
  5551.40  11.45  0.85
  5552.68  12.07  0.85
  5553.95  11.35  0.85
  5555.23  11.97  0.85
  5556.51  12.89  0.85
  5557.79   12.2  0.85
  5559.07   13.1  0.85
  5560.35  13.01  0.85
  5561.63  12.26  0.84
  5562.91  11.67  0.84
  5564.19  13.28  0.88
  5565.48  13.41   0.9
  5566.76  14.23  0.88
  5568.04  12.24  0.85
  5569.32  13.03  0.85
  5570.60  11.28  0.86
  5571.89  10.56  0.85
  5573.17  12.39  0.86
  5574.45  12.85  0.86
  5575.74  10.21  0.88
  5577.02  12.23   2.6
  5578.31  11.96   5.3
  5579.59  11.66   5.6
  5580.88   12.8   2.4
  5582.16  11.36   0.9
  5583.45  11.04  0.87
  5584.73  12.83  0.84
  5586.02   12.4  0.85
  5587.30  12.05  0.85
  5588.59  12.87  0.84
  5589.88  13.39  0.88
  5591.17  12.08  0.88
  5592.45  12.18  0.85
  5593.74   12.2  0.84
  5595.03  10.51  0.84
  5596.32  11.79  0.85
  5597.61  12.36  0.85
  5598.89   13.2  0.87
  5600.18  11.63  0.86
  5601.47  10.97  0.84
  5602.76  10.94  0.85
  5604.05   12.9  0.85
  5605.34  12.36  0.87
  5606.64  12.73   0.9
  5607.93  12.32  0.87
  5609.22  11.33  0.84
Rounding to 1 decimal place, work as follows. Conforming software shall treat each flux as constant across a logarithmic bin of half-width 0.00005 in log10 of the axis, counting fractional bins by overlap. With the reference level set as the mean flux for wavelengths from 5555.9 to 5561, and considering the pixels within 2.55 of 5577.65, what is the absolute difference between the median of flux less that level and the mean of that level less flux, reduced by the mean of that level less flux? 1.0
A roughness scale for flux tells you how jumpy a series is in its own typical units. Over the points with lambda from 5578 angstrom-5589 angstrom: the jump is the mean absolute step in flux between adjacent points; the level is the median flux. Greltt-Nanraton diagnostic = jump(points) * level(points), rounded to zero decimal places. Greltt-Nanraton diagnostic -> 10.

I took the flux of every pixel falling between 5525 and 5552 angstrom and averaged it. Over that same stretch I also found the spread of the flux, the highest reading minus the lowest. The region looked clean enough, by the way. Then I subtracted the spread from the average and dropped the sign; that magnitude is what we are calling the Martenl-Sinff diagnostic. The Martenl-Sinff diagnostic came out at 10.3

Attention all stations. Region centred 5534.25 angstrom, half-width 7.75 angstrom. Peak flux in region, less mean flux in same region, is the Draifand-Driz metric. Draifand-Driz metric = 0.94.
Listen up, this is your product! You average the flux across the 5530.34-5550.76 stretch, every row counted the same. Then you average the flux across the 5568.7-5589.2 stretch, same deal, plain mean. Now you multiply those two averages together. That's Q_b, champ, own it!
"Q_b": 150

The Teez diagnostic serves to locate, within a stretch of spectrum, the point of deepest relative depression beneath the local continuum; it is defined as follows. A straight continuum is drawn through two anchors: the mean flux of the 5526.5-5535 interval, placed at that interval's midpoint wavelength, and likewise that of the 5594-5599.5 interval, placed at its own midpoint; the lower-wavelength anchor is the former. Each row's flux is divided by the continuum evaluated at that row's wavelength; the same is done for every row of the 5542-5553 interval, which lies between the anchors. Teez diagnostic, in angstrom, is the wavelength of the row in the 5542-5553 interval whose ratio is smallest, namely 5551.40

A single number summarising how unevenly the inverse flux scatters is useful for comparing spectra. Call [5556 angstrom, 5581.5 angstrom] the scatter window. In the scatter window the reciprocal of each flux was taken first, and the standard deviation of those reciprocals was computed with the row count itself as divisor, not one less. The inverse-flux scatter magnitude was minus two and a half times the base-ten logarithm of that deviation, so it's 5.5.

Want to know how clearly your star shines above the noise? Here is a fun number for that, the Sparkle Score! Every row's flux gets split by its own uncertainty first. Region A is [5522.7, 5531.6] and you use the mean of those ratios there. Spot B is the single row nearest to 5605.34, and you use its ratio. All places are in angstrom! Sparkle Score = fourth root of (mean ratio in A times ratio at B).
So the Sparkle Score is 3.82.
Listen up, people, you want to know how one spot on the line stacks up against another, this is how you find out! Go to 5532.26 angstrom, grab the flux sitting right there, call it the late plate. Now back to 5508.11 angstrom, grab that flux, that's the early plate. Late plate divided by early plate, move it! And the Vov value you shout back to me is 0.92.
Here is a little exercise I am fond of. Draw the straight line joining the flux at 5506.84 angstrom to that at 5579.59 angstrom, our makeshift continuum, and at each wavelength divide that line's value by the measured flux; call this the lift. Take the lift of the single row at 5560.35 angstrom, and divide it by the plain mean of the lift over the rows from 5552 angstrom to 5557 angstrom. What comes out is 0.92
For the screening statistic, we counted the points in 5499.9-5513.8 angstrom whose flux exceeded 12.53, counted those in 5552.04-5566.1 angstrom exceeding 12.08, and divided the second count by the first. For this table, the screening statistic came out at 1.17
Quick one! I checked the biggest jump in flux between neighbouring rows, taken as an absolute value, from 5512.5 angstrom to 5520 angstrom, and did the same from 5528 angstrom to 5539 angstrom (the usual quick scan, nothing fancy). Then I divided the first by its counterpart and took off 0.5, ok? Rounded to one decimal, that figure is -0.1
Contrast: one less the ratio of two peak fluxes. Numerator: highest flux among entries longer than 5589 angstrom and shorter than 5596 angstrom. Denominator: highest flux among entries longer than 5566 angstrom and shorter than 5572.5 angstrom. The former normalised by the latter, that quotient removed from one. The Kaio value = 0.059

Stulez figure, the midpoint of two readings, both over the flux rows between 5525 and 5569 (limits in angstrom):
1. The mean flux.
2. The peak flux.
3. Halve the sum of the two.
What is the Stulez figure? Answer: 13.4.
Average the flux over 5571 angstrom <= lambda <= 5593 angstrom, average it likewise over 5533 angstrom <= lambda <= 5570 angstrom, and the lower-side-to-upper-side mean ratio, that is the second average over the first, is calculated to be 1.04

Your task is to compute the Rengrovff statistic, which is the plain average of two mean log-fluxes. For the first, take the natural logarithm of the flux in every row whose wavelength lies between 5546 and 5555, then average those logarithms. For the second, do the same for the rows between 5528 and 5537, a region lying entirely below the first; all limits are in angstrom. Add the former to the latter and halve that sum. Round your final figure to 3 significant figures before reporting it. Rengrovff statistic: 2.51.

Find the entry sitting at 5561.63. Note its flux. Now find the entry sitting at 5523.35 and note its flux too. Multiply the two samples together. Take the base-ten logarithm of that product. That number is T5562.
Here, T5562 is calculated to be 2.20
